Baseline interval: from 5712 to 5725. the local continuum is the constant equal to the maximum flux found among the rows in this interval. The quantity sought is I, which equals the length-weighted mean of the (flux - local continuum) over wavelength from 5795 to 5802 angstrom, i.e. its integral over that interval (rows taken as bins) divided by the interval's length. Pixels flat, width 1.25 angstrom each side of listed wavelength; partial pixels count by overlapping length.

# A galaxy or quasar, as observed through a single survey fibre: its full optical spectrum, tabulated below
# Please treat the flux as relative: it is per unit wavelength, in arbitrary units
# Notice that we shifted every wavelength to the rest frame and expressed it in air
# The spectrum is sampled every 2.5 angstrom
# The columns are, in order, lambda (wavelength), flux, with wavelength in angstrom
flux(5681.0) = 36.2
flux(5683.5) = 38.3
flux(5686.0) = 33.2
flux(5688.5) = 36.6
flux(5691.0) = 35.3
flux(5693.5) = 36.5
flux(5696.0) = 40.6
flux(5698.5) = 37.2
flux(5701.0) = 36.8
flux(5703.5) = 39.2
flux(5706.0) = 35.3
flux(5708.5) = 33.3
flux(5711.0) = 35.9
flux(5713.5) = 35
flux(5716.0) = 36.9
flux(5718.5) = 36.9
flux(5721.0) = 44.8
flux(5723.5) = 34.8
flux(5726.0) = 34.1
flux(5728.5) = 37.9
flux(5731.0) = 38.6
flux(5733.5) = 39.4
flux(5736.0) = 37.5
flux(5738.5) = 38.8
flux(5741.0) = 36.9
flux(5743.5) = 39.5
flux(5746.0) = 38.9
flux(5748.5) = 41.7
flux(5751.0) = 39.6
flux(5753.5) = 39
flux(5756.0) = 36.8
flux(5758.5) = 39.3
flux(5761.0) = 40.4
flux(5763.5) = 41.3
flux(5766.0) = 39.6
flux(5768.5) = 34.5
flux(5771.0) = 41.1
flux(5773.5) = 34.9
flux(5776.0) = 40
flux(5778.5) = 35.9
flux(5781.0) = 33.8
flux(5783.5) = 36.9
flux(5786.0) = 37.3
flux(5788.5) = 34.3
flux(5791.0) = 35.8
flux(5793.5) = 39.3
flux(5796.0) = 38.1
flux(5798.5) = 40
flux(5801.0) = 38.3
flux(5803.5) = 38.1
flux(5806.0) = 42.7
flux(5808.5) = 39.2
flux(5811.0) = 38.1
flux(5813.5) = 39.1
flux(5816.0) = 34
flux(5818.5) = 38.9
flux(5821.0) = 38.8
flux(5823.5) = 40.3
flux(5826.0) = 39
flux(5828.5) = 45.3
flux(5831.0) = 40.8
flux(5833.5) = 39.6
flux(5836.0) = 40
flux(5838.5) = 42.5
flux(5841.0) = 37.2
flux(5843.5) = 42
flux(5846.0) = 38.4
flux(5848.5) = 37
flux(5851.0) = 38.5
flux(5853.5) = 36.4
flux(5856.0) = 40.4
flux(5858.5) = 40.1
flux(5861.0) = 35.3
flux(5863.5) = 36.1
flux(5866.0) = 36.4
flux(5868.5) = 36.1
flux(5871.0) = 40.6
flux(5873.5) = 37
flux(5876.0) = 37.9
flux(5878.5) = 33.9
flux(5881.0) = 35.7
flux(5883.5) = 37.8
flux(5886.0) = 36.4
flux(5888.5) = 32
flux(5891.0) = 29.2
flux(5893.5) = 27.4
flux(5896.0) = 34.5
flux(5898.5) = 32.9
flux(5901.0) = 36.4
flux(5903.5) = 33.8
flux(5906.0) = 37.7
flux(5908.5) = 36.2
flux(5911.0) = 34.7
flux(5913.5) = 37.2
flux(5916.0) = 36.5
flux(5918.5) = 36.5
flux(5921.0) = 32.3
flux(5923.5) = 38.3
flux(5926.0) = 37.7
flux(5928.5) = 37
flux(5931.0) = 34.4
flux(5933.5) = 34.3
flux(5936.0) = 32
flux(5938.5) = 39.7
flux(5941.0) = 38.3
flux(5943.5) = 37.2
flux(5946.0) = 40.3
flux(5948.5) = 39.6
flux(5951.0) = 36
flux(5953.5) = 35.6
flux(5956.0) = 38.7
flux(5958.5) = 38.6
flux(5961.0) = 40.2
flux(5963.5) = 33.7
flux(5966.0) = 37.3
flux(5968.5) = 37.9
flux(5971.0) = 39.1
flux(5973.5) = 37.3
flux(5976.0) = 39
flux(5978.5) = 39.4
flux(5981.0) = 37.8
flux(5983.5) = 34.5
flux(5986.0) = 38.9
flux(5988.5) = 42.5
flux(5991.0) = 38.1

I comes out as -6.0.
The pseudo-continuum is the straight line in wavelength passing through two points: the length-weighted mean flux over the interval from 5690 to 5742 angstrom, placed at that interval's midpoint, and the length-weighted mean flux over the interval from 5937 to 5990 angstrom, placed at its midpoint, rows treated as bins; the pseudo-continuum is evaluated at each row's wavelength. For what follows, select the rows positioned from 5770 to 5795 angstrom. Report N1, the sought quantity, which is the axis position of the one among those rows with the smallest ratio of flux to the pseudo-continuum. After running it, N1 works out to 5781.0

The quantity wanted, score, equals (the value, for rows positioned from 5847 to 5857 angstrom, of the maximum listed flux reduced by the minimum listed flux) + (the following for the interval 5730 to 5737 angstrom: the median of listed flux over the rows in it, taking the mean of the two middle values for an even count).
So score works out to 42.6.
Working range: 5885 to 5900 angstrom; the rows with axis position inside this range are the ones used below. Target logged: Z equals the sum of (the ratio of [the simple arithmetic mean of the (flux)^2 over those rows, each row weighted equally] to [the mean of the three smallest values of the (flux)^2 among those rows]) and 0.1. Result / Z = 1.28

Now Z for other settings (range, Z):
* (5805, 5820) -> 1.19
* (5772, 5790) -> 1.21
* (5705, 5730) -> 1.26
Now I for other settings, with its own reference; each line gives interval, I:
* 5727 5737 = -6.5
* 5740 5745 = -6.5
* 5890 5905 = -12.3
